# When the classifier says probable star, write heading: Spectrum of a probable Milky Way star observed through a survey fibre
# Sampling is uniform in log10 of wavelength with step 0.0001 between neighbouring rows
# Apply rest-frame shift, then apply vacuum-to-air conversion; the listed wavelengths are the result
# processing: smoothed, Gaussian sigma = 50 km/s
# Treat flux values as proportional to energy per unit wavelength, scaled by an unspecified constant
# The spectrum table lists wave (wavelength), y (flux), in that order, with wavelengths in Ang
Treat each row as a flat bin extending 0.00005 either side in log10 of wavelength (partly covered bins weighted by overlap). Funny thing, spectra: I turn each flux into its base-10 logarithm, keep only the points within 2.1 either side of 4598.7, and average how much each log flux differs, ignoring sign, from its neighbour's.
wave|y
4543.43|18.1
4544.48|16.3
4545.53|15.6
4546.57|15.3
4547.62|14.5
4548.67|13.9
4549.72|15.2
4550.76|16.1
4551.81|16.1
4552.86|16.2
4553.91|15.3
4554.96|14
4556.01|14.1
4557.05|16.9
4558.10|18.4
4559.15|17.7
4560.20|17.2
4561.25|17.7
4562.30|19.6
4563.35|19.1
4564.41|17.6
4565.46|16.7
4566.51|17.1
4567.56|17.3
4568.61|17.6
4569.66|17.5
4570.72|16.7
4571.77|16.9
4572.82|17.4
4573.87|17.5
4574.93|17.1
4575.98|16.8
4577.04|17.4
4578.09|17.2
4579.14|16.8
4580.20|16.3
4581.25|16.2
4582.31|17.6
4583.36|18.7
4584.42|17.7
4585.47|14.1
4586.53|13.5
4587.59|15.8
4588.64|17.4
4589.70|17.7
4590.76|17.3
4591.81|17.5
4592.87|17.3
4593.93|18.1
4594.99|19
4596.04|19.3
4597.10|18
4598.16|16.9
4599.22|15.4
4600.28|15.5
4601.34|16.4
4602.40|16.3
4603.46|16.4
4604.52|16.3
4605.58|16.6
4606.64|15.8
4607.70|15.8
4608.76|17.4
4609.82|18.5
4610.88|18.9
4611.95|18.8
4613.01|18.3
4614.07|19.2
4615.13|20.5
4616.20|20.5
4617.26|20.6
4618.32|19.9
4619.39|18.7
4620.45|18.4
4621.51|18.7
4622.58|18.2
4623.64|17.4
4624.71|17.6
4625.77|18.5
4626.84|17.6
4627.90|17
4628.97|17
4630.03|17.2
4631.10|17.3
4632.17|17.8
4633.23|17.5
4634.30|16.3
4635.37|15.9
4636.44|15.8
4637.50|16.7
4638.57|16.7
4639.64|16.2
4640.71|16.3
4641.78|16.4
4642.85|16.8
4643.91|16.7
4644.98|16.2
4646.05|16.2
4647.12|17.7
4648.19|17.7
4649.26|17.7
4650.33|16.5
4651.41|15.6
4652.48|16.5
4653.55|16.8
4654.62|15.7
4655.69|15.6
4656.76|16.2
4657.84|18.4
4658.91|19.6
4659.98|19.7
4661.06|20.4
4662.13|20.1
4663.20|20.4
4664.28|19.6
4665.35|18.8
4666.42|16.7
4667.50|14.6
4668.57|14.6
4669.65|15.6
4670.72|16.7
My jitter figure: 0.024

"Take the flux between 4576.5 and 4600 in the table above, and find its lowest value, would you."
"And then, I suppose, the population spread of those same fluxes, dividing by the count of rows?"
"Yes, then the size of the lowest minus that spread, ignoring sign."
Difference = 12.1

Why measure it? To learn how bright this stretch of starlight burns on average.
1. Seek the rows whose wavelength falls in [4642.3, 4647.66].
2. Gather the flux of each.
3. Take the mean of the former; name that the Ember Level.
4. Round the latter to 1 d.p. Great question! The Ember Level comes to 16.7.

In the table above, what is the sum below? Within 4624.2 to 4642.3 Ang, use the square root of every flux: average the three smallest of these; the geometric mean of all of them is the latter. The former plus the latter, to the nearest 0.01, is 8.11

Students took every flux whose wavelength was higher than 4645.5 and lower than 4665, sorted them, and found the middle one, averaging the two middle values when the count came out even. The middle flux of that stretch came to 17.7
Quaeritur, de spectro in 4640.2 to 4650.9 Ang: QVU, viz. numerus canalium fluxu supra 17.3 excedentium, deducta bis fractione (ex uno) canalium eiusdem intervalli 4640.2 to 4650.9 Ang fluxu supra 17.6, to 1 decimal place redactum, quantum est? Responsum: 2.4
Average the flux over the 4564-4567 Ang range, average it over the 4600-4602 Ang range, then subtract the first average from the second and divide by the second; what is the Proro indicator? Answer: -0.07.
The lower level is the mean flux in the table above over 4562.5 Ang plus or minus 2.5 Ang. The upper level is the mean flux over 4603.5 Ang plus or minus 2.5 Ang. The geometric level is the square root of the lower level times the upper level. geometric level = 17.3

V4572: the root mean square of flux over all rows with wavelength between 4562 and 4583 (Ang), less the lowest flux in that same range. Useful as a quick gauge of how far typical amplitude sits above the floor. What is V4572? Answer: 1.1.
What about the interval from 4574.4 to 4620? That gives 4.0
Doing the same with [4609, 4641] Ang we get 2.2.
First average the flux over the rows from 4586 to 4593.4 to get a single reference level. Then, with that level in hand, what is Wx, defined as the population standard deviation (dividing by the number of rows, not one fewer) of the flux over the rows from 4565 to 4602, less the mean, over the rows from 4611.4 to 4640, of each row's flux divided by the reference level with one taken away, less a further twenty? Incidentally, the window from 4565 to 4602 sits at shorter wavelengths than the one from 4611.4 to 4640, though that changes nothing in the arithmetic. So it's -18.9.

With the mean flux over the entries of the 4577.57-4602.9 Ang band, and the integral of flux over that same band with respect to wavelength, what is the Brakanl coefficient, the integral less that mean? 412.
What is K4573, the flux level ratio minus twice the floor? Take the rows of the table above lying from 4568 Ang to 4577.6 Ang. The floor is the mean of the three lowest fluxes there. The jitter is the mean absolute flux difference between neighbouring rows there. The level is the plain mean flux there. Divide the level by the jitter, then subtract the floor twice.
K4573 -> 12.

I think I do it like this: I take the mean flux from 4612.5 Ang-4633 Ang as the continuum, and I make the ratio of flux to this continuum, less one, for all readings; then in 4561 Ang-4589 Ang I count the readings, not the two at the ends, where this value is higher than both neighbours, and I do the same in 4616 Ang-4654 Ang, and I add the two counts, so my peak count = 10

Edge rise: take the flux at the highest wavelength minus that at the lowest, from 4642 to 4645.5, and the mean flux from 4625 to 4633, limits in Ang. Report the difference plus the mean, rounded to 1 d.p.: 16.9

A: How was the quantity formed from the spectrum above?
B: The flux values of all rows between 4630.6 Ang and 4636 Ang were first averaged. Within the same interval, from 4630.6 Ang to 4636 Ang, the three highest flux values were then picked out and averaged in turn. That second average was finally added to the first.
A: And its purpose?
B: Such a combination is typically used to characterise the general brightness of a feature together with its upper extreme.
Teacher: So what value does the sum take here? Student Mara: 34.5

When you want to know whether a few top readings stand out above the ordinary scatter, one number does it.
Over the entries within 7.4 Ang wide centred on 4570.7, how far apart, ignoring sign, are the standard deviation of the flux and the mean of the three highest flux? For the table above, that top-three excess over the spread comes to 17.2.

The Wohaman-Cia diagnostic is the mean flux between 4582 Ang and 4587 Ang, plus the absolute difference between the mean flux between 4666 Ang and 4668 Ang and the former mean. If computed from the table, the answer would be 17.0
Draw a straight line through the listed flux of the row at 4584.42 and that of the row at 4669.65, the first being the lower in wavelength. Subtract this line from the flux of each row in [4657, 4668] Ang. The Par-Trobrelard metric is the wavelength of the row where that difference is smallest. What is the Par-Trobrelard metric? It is 4667.50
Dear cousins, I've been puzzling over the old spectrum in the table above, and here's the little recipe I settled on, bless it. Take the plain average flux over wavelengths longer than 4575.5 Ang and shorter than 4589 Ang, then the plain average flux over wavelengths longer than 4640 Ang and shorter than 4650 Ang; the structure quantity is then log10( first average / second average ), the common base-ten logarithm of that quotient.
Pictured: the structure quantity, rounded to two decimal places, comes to -0.01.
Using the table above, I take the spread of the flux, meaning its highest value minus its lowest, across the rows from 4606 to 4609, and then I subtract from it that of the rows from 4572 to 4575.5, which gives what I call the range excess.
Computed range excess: 1.2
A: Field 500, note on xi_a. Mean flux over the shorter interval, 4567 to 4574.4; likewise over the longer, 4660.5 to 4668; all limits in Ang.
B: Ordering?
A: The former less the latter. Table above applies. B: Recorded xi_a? -1.4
